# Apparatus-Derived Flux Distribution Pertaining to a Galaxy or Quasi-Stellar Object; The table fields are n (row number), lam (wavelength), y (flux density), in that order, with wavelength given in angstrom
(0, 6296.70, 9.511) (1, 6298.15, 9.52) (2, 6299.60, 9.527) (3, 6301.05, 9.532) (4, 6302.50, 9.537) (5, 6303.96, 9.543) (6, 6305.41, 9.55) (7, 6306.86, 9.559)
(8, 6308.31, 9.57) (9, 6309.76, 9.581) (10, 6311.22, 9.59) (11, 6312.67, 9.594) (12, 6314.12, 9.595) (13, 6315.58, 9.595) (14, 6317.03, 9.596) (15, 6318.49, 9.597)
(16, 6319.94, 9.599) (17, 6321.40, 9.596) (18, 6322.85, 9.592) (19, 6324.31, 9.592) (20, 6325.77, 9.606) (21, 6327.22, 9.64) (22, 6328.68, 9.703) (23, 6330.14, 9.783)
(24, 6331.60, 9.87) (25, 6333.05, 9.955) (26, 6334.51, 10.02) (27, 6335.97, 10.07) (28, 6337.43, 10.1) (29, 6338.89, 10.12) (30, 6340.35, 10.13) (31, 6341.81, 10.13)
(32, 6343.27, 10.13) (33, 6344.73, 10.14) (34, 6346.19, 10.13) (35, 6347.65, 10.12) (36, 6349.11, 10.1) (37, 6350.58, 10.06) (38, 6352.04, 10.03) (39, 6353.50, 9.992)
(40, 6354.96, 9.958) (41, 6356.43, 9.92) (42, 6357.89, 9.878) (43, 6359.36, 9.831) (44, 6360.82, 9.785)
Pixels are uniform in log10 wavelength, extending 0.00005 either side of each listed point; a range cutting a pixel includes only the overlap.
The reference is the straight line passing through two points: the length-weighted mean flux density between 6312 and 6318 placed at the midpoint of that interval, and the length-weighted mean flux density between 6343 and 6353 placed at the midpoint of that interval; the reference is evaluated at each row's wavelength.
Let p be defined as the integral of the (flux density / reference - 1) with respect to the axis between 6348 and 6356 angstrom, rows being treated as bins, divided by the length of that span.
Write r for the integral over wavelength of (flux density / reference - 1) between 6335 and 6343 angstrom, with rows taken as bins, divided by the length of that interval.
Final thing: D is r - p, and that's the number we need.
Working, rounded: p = -0.013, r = 0.015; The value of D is 0.028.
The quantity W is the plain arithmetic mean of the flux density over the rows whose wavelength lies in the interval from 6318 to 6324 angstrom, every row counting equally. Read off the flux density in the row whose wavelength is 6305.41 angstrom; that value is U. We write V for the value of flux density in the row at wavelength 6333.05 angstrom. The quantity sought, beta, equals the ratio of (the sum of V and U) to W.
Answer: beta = 2.03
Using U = 9.55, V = 9.955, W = 9.6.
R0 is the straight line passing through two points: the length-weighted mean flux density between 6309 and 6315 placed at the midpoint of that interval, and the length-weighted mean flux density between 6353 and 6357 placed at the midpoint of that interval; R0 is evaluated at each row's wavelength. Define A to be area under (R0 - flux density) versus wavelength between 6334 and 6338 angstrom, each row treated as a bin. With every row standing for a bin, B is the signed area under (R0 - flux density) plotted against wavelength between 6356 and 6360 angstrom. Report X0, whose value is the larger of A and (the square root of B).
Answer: 0.63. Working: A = -1.1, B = 0.394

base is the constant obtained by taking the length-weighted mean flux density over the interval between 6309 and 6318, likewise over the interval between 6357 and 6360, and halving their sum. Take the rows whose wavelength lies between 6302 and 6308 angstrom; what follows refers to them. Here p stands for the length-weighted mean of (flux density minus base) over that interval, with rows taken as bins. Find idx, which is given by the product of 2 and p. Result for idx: -0.3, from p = -0.2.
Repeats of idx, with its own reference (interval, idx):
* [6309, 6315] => -0.3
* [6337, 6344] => 0.8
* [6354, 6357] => 0.4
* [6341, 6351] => 0.8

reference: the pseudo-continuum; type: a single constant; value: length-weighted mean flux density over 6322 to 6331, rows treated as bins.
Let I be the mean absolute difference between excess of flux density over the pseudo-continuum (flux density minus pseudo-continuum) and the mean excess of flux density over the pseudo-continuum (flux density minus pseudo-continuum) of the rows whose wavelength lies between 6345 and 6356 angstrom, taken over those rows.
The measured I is 0.053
